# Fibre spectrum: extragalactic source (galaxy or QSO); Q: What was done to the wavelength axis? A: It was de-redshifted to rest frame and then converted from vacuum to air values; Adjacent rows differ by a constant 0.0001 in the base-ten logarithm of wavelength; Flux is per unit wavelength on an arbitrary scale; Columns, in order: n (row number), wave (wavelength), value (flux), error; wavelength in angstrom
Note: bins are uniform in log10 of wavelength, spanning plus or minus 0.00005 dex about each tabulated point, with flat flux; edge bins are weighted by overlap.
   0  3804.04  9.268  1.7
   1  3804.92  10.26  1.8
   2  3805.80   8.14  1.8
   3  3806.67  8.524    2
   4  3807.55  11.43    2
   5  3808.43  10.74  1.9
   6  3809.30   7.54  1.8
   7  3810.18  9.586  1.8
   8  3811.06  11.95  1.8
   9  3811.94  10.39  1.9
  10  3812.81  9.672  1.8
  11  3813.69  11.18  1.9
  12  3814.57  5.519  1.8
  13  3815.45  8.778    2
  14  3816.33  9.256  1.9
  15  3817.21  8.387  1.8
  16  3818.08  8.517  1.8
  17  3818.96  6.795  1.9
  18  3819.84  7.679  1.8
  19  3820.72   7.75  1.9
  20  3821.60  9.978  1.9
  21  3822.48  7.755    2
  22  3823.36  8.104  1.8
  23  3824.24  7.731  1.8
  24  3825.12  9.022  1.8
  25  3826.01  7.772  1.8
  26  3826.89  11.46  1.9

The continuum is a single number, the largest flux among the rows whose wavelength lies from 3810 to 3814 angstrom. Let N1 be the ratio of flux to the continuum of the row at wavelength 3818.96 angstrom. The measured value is 0.57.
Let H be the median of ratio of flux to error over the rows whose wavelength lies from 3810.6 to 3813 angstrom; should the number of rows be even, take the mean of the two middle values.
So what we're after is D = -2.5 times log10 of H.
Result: -1.84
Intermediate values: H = 5.5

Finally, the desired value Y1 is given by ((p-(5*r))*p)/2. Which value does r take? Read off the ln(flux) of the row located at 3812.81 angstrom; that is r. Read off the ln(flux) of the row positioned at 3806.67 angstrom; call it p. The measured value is -9.9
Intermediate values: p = 2.14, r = 2.27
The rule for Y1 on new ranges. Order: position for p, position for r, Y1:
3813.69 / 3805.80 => -9.7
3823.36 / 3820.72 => -8.5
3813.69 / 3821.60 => -11.0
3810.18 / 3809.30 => -8.9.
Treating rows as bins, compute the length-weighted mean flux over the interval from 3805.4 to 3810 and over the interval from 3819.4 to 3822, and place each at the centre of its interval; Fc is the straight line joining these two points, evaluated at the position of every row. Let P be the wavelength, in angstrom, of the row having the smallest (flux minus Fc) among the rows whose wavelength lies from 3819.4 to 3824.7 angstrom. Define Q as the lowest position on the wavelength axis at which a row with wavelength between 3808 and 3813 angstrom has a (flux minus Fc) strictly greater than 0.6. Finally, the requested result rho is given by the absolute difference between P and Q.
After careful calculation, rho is 11.4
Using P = 3819.84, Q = 3808.43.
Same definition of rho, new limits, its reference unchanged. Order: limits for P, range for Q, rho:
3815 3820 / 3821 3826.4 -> 2.6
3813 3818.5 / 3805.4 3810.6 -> 7.0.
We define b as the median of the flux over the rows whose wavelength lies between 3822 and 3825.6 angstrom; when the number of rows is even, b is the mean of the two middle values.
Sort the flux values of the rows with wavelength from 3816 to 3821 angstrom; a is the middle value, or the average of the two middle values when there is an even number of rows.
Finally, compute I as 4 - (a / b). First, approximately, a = 8.1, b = 7.9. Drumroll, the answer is 2.98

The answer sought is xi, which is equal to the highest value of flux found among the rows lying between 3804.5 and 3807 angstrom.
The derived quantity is 10.26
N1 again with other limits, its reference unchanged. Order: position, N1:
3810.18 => 0.80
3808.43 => 0.90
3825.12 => 0.75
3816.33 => 0.77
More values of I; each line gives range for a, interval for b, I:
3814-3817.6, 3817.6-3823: 2.89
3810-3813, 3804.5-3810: 2.93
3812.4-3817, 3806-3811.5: 3.09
